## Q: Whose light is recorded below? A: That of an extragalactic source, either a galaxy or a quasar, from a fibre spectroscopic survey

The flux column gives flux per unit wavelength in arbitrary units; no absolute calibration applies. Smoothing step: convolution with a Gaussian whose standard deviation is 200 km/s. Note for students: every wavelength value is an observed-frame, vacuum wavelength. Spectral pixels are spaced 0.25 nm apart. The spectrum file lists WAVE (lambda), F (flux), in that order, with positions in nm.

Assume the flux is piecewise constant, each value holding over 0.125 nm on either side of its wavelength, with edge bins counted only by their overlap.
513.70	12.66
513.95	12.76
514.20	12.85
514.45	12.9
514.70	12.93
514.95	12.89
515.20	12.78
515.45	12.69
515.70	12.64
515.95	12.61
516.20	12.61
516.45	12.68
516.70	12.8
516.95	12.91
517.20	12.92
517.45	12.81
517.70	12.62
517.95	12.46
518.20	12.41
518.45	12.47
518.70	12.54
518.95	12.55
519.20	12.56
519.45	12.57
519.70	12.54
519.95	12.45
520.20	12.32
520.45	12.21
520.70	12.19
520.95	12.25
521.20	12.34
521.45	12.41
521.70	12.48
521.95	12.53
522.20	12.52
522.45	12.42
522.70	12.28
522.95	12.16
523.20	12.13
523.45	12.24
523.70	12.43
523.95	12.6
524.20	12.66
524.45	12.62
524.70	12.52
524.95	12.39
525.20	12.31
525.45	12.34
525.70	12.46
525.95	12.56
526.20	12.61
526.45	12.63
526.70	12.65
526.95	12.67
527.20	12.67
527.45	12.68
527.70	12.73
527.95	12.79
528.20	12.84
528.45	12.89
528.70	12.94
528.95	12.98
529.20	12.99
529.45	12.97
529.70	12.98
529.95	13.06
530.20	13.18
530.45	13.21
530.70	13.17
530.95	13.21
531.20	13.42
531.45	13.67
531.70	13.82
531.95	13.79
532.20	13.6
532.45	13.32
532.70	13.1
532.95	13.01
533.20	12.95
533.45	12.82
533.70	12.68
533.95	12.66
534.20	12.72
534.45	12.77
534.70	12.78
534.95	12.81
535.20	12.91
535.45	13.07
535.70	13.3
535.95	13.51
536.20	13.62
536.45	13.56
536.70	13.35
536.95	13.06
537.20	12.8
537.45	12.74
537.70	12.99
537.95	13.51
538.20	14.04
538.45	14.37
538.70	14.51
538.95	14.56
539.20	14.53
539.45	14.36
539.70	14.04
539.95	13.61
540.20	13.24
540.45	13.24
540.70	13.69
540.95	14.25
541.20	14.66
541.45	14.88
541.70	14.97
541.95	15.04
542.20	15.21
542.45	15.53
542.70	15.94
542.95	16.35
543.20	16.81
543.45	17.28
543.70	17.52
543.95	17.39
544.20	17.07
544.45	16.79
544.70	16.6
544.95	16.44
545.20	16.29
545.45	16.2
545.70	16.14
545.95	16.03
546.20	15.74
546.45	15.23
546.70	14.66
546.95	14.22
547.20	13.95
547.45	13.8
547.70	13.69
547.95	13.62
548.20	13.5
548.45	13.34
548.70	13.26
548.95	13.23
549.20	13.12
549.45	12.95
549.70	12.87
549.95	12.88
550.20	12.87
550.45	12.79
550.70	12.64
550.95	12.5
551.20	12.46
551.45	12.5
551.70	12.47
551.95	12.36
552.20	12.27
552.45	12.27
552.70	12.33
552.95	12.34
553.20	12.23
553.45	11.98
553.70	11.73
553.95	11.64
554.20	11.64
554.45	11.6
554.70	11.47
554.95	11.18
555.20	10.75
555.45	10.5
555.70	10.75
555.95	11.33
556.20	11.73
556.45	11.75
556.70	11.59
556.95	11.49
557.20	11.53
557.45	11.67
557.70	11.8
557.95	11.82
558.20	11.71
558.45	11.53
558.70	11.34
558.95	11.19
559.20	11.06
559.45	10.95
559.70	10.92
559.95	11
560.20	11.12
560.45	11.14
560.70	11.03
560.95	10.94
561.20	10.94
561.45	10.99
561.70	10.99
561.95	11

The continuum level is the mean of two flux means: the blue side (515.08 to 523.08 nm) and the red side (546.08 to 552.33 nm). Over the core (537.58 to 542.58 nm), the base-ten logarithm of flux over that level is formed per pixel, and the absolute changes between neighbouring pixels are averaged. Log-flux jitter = 0.008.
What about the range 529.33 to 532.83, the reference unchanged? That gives 0.004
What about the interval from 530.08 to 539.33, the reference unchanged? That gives 0.005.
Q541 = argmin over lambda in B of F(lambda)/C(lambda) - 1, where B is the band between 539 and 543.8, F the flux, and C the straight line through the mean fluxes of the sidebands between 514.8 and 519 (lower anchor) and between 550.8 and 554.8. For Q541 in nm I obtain 540.20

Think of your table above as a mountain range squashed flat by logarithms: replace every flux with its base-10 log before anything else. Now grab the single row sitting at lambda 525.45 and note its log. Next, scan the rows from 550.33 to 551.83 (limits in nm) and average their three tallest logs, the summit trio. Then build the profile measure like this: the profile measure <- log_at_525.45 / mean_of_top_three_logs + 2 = 2.99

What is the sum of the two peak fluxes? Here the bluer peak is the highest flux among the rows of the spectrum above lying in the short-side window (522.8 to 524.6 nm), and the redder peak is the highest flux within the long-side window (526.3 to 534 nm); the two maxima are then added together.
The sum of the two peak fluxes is 26.5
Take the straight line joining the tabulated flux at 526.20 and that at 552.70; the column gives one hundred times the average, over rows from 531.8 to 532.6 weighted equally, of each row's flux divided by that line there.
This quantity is 108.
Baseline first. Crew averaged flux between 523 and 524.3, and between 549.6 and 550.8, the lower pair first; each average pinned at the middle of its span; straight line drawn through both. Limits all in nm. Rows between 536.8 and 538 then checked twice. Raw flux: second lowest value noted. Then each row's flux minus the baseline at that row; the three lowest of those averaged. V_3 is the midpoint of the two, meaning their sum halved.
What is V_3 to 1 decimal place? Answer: 6.5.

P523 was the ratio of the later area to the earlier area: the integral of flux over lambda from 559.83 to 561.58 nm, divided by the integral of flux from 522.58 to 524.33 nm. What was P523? 0.89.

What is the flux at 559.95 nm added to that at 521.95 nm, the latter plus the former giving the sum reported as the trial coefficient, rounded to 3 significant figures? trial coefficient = 23.5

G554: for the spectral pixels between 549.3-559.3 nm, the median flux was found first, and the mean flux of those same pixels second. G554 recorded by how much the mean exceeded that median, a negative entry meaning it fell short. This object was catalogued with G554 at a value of 0.15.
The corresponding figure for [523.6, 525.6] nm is 0.01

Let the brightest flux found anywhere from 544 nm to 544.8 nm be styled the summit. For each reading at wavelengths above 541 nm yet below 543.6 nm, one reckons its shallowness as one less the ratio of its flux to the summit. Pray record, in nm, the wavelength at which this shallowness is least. 543.45 nm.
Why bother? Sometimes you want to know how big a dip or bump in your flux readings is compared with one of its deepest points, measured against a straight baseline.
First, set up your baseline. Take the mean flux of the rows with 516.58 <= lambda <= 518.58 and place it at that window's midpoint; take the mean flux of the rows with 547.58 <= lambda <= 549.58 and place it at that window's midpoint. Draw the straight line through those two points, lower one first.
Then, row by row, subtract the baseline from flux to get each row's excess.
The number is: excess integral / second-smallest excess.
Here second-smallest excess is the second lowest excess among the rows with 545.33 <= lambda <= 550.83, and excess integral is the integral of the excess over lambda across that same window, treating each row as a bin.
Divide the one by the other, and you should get -5.7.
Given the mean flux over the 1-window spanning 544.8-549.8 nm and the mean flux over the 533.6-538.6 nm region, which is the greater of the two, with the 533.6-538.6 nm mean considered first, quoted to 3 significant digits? 14.4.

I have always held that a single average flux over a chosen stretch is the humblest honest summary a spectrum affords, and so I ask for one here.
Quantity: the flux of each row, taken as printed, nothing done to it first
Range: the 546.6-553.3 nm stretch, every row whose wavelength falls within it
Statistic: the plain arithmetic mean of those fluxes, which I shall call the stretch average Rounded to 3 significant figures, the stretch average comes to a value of 13.0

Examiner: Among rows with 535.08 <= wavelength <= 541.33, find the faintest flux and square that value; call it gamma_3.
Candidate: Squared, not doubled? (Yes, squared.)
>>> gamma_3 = 162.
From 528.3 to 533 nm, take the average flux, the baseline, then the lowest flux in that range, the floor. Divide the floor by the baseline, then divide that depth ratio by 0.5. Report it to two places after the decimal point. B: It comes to 1.95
